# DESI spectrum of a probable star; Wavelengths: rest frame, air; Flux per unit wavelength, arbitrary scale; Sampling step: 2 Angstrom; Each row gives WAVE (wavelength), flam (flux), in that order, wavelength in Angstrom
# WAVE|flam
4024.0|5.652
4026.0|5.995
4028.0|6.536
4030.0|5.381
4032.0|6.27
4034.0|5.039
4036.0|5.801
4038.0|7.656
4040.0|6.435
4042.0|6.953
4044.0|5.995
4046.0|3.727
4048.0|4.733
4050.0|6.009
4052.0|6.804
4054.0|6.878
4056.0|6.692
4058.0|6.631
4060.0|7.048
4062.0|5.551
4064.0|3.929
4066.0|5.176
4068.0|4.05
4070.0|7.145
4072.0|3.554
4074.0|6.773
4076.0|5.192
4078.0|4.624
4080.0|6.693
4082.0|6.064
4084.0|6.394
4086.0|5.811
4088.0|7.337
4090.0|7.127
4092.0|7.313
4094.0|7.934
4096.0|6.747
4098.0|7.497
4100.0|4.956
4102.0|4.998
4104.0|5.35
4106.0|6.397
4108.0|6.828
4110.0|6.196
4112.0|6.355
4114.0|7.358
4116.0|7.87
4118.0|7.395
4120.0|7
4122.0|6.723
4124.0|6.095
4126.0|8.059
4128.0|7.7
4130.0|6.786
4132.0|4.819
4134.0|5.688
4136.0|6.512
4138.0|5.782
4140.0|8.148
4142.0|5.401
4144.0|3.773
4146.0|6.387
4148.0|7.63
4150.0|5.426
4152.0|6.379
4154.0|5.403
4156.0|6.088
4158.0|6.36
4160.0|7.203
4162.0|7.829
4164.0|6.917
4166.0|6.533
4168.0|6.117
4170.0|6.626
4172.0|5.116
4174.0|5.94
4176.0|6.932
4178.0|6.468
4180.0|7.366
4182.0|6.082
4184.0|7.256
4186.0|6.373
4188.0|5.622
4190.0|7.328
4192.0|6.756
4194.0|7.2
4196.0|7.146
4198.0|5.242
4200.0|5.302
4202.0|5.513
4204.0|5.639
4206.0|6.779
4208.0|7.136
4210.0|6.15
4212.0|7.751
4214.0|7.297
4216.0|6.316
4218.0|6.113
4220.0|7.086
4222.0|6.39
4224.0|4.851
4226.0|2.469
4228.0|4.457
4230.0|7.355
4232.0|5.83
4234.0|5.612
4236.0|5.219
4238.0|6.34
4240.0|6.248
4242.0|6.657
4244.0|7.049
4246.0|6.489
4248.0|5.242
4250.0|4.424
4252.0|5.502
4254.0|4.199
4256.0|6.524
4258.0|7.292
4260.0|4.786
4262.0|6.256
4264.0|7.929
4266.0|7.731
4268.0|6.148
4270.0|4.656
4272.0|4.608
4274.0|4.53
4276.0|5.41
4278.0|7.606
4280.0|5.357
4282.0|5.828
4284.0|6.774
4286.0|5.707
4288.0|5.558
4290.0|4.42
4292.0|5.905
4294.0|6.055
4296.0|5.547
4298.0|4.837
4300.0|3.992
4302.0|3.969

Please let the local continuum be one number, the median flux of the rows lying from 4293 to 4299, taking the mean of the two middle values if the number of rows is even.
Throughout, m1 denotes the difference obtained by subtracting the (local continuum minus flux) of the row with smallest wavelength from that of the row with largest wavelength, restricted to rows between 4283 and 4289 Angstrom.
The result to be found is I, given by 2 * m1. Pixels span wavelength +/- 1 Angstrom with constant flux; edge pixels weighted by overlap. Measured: 2.4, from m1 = 1.2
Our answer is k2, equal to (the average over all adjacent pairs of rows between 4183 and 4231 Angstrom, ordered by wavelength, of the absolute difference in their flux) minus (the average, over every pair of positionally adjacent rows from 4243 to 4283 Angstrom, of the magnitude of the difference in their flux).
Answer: -0.21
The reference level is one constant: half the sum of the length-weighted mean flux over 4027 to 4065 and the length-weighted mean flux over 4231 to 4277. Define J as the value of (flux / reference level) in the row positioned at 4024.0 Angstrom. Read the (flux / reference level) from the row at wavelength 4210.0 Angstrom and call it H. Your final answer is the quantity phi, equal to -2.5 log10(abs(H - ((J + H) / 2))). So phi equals 3.4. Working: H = 1.04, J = 0.95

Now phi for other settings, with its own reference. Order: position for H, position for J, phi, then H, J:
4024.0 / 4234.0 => 6.2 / 0.95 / 0.95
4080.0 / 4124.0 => 3.2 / 1.13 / 1.03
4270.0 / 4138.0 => 2.6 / 0.79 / 0.98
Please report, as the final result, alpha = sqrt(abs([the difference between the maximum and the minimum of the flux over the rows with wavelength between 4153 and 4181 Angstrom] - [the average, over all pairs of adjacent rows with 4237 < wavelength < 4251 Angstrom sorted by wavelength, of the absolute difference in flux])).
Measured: 1.46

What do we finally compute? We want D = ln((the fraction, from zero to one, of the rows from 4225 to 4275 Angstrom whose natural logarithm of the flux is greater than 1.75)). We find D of -0.65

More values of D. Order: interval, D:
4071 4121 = -0.27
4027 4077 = -0.51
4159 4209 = -0.27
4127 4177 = -0.33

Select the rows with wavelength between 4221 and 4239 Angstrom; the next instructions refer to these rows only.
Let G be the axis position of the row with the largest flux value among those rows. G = 4230.0 Angstrom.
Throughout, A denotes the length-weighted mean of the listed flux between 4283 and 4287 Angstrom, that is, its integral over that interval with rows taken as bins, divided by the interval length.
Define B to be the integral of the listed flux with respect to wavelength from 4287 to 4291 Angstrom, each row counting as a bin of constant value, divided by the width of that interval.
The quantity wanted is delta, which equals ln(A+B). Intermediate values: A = 6.2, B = 4.99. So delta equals 2.42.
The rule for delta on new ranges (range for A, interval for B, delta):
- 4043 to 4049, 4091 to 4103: 2.43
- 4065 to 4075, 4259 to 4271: 2.45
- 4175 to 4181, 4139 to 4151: 2.57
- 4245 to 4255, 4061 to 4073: 2.31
